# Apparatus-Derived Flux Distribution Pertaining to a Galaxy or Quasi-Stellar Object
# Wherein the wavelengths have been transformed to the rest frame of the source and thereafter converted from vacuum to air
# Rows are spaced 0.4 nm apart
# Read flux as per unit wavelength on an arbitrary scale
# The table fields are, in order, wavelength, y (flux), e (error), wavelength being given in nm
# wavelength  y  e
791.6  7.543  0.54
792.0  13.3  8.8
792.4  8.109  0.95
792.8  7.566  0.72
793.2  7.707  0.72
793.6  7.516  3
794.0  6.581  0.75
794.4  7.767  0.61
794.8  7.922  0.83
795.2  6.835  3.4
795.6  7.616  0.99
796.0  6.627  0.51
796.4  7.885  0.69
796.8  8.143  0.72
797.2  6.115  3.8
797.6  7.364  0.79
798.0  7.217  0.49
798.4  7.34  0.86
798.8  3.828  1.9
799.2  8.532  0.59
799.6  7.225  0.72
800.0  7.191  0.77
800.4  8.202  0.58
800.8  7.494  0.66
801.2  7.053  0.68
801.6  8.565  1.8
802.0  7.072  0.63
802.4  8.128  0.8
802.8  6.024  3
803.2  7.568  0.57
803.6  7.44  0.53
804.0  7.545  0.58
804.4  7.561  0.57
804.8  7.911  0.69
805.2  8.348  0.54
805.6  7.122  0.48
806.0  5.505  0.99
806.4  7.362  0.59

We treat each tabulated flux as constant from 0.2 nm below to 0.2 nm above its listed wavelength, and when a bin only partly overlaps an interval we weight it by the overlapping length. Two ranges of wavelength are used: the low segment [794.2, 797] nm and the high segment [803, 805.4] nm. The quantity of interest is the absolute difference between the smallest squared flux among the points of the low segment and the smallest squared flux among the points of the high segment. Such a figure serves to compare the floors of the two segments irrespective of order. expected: 11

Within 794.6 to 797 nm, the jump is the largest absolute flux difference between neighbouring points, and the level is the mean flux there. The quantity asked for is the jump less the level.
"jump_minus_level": -6.25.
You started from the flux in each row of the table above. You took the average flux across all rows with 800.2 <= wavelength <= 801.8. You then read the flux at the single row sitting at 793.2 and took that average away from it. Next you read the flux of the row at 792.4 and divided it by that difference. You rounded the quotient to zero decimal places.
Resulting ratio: -67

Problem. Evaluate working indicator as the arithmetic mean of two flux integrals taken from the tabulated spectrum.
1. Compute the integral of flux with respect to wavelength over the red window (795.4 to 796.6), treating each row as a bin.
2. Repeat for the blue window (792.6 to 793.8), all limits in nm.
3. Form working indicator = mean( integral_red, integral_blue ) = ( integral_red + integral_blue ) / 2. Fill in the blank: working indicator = 8.98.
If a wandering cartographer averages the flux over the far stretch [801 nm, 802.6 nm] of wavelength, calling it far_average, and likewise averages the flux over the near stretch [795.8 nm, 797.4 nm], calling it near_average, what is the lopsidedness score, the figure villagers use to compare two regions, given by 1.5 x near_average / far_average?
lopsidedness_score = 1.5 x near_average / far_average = 1.40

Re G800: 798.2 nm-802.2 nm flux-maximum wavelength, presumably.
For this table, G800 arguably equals 801.6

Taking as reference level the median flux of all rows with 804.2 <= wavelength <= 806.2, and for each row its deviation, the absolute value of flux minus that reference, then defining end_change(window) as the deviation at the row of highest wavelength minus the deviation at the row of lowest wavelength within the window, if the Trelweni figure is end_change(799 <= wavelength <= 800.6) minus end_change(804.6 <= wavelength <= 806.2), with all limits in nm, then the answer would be -2.0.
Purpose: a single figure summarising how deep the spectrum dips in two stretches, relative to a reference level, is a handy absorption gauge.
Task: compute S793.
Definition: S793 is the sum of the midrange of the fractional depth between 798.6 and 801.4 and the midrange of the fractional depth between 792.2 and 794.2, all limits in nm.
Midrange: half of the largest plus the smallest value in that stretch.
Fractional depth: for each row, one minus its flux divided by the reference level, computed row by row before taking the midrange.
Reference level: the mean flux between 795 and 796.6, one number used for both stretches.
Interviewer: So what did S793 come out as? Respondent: 0.13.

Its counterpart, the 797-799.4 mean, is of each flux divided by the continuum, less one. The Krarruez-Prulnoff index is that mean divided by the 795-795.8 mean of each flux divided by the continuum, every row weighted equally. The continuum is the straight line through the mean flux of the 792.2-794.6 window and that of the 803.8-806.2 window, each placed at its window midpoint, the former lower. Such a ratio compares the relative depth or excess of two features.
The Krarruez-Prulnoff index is -0.10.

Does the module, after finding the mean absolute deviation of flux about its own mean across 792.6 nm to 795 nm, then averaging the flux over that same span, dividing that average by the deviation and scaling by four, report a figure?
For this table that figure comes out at 97.0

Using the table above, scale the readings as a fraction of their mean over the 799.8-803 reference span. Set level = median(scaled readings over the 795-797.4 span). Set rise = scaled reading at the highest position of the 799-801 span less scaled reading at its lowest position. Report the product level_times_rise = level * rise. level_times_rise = -0.13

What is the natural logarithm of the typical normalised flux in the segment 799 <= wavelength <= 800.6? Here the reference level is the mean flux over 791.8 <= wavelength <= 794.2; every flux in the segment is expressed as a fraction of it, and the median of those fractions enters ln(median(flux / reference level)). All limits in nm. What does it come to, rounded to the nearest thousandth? -0.093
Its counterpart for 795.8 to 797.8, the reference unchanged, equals -0.139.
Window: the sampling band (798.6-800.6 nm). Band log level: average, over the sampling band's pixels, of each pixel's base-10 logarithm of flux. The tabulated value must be 0.83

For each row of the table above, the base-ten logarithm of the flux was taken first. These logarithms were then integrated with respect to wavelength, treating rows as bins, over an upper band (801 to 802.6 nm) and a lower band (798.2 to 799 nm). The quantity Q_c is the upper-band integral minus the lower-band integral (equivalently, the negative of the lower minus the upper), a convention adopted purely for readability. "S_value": 0.84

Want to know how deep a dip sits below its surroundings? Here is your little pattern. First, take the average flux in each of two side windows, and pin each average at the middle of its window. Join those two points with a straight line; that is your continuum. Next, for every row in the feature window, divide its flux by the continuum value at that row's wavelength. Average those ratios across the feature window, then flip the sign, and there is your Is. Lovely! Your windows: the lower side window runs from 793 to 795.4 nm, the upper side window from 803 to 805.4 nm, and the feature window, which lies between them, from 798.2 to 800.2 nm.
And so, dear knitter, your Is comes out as -0.90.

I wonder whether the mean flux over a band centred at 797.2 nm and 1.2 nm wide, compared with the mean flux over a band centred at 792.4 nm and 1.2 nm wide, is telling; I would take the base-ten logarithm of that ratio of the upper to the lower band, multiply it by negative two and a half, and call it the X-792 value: 0.32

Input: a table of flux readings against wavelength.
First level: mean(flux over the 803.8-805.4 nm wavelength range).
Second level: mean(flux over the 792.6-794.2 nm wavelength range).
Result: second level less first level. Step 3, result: -0.50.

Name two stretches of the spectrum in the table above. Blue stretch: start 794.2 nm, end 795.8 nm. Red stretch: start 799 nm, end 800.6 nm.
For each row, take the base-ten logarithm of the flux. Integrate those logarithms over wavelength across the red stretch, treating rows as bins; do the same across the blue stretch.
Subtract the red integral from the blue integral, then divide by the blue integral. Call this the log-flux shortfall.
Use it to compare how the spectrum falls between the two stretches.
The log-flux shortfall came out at -0.02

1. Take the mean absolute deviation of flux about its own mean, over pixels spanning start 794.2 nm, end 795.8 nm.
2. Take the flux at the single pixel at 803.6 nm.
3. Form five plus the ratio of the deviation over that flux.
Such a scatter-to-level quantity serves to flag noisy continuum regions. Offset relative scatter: 5.047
